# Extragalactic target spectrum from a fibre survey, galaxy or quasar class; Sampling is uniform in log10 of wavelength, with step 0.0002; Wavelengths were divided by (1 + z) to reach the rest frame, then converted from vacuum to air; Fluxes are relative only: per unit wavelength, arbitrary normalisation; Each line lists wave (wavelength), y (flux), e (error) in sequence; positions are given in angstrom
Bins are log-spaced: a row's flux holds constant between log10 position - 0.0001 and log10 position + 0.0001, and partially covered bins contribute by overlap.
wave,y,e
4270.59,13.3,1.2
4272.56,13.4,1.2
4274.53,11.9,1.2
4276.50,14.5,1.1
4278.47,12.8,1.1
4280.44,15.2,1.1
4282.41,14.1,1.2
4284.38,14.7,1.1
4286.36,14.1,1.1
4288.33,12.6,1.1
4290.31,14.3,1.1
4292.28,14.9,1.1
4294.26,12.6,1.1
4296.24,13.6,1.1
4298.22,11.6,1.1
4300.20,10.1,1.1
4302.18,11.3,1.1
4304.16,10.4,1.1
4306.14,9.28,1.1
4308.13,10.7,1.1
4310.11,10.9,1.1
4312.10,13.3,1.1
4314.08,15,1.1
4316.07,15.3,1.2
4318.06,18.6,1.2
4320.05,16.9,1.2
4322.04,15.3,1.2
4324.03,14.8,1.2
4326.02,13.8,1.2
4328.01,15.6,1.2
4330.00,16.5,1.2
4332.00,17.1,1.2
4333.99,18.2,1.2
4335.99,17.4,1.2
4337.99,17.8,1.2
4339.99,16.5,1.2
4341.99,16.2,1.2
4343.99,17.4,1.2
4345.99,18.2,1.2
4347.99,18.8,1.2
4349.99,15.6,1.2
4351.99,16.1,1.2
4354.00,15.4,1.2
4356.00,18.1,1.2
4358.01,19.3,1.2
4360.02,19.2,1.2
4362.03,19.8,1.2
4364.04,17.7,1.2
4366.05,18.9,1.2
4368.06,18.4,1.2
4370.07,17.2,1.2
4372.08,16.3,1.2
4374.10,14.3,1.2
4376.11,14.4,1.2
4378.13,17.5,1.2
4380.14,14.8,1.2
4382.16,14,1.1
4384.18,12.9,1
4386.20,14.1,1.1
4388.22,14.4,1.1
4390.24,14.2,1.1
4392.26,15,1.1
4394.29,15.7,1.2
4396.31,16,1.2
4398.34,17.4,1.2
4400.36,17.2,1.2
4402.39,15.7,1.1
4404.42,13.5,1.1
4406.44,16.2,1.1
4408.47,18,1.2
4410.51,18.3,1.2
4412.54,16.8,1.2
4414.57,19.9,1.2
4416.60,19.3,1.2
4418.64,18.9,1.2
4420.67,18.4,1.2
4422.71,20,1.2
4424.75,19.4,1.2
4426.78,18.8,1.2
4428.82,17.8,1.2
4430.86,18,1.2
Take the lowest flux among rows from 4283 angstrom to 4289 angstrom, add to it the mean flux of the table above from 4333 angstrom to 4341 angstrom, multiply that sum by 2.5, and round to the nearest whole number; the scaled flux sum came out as 75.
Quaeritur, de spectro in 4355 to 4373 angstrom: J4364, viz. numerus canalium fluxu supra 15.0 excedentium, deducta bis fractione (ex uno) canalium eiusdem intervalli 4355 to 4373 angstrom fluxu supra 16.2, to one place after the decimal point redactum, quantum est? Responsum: 7.0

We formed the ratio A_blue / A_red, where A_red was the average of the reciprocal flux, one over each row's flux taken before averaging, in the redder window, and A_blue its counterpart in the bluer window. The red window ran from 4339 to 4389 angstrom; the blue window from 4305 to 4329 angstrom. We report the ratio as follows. 1.21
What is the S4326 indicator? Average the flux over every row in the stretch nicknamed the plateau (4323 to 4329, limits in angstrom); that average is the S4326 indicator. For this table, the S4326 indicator 14.7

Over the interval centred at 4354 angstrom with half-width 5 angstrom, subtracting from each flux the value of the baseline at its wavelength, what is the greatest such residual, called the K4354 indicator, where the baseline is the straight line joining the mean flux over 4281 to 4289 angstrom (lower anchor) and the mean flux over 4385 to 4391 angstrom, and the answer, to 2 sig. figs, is 5.2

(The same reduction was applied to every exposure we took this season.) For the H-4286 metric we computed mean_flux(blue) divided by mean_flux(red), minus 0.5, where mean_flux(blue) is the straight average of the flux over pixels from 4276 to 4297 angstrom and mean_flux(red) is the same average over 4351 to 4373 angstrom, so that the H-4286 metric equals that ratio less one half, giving 0.28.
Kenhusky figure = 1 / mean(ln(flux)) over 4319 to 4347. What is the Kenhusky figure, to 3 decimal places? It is 0.357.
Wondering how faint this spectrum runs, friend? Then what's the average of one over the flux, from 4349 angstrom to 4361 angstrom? 0.058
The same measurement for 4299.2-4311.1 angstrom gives 0.096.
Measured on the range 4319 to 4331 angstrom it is 0.065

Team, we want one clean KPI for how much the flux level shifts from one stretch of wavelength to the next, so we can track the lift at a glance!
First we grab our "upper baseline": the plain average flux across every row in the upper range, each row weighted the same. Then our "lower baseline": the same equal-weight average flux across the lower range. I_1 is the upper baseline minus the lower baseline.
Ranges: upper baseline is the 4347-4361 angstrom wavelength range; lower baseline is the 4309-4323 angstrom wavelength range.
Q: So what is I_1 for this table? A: 2.5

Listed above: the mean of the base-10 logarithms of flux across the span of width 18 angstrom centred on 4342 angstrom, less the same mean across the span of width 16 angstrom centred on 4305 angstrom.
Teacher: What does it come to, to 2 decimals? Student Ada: 0.20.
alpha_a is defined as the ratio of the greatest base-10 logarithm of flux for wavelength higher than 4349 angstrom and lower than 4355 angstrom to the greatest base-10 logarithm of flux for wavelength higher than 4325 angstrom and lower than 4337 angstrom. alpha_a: 0.96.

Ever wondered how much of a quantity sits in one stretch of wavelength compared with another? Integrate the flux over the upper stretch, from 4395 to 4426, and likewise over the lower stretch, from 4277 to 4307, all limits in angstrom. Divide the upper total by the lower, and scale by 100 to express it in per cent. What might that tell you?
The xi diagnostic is 142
